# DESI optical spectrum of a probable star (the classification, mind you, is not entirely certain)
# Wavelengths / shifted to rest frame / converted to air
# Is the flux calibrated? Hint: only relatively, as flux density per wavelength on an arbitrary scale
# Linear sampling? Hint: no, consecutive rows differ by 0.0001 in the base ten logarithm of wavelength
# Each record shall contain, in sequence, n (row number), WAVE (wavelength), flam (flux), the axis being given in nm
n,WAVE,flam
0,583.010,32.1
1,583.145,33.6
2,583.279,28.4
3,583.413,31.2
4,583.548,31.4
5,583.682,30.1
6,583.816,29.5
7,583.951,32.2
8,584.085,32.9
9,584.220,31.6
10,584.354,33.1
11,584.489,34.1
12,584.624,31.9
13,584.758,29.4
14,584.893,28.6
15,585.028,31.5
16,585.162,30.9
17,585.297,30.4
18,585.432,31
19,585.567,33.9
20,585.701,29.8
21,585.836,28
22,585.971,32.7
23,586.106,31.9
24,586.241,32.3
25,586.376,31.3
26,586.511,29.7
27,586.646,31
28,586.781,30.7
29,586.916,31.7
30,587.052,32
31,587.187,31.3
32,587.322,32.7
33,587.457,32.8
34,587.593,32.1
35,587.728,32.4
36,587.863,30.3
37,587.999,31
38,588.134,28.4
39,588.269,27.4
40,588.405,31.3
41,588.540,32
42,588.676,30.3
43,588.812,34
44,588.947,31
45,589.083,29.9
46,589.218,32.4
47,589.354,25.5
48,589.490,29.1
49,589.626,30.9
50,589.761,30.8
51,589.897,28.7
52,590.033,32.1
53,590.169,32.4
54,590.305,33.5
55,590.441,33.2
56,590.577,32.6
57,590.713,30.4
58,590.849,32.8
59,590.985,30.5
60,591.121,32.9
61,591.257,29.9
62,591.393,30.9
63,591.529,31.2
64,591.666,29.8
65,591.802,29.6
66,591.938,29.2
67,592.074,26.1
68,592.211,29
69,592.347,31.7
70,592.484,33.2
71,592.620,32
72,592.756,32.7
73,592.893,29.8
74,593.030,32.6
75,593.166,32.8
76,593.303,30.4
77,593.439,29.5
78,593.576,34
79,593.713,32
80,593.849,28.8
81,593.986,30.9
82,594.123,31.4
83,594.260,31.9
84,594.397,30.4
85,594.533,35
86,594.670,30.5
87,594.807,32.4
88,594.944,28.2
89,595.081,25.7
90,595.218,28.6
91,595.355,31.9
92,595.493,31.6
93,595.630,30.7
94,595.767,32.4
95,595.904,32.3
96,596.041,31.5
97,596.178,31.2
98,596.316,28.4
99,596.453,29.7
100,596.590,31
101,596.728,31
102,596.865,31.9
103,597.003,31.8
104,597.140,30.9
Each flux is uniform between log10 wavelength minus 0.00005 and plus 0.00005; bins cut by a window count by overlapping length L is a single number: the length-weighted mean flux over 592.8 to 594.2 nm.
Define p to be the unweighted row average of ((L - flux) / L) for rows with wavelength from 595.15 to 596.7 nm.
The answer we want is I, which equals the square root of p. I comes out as 0.111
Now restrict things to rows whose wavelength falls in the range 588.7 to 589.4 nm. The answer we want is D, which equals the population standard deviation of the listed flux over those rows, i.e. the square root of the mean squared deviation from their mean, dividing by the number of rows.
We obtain 2.9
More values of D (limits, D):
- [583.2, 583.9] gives 1.1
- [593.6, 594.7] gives 1.7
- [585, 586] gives 1.7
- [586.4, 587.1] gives 0.8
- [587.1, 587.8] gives 0.5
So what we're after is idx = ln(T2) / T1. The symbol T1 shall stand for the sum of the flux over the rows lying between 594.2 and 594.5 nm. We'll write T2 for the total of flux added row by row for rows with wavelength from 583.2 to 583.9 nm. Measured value 0.0805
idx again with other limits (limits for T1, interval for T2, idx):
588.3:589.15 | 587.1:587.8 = 0.0270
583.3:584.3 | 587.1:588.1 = 0.0247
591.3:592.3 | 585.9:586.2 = 0.0203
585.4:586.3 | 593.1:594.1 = 0.0245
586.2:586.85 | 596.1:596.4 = 0.0264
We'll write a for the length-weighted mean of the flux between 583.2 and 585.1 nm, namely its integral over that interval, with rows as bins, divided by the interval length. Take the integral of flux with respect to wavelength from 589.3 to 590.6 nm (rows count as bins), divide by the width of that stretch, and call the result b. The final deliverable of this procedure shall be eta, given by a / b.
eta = 1.01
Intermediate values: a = 31.2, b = 30.9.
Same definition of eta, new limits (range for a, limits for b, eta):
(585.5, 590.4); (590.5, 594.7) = 1.00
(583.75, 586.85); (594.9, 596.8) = 1.03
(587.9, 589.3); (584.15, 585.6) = 0.98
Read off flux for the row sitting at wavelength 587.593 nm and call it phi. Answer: 32.1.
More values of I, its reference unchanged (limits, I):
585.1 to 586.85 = 0.077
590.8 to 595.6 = 0.110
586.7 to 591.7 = 0.064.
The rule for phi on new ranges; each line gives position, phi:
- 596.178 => 31.2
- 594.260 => 31.9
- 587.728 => 32.4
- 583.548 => 31.4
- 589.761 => 30.8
